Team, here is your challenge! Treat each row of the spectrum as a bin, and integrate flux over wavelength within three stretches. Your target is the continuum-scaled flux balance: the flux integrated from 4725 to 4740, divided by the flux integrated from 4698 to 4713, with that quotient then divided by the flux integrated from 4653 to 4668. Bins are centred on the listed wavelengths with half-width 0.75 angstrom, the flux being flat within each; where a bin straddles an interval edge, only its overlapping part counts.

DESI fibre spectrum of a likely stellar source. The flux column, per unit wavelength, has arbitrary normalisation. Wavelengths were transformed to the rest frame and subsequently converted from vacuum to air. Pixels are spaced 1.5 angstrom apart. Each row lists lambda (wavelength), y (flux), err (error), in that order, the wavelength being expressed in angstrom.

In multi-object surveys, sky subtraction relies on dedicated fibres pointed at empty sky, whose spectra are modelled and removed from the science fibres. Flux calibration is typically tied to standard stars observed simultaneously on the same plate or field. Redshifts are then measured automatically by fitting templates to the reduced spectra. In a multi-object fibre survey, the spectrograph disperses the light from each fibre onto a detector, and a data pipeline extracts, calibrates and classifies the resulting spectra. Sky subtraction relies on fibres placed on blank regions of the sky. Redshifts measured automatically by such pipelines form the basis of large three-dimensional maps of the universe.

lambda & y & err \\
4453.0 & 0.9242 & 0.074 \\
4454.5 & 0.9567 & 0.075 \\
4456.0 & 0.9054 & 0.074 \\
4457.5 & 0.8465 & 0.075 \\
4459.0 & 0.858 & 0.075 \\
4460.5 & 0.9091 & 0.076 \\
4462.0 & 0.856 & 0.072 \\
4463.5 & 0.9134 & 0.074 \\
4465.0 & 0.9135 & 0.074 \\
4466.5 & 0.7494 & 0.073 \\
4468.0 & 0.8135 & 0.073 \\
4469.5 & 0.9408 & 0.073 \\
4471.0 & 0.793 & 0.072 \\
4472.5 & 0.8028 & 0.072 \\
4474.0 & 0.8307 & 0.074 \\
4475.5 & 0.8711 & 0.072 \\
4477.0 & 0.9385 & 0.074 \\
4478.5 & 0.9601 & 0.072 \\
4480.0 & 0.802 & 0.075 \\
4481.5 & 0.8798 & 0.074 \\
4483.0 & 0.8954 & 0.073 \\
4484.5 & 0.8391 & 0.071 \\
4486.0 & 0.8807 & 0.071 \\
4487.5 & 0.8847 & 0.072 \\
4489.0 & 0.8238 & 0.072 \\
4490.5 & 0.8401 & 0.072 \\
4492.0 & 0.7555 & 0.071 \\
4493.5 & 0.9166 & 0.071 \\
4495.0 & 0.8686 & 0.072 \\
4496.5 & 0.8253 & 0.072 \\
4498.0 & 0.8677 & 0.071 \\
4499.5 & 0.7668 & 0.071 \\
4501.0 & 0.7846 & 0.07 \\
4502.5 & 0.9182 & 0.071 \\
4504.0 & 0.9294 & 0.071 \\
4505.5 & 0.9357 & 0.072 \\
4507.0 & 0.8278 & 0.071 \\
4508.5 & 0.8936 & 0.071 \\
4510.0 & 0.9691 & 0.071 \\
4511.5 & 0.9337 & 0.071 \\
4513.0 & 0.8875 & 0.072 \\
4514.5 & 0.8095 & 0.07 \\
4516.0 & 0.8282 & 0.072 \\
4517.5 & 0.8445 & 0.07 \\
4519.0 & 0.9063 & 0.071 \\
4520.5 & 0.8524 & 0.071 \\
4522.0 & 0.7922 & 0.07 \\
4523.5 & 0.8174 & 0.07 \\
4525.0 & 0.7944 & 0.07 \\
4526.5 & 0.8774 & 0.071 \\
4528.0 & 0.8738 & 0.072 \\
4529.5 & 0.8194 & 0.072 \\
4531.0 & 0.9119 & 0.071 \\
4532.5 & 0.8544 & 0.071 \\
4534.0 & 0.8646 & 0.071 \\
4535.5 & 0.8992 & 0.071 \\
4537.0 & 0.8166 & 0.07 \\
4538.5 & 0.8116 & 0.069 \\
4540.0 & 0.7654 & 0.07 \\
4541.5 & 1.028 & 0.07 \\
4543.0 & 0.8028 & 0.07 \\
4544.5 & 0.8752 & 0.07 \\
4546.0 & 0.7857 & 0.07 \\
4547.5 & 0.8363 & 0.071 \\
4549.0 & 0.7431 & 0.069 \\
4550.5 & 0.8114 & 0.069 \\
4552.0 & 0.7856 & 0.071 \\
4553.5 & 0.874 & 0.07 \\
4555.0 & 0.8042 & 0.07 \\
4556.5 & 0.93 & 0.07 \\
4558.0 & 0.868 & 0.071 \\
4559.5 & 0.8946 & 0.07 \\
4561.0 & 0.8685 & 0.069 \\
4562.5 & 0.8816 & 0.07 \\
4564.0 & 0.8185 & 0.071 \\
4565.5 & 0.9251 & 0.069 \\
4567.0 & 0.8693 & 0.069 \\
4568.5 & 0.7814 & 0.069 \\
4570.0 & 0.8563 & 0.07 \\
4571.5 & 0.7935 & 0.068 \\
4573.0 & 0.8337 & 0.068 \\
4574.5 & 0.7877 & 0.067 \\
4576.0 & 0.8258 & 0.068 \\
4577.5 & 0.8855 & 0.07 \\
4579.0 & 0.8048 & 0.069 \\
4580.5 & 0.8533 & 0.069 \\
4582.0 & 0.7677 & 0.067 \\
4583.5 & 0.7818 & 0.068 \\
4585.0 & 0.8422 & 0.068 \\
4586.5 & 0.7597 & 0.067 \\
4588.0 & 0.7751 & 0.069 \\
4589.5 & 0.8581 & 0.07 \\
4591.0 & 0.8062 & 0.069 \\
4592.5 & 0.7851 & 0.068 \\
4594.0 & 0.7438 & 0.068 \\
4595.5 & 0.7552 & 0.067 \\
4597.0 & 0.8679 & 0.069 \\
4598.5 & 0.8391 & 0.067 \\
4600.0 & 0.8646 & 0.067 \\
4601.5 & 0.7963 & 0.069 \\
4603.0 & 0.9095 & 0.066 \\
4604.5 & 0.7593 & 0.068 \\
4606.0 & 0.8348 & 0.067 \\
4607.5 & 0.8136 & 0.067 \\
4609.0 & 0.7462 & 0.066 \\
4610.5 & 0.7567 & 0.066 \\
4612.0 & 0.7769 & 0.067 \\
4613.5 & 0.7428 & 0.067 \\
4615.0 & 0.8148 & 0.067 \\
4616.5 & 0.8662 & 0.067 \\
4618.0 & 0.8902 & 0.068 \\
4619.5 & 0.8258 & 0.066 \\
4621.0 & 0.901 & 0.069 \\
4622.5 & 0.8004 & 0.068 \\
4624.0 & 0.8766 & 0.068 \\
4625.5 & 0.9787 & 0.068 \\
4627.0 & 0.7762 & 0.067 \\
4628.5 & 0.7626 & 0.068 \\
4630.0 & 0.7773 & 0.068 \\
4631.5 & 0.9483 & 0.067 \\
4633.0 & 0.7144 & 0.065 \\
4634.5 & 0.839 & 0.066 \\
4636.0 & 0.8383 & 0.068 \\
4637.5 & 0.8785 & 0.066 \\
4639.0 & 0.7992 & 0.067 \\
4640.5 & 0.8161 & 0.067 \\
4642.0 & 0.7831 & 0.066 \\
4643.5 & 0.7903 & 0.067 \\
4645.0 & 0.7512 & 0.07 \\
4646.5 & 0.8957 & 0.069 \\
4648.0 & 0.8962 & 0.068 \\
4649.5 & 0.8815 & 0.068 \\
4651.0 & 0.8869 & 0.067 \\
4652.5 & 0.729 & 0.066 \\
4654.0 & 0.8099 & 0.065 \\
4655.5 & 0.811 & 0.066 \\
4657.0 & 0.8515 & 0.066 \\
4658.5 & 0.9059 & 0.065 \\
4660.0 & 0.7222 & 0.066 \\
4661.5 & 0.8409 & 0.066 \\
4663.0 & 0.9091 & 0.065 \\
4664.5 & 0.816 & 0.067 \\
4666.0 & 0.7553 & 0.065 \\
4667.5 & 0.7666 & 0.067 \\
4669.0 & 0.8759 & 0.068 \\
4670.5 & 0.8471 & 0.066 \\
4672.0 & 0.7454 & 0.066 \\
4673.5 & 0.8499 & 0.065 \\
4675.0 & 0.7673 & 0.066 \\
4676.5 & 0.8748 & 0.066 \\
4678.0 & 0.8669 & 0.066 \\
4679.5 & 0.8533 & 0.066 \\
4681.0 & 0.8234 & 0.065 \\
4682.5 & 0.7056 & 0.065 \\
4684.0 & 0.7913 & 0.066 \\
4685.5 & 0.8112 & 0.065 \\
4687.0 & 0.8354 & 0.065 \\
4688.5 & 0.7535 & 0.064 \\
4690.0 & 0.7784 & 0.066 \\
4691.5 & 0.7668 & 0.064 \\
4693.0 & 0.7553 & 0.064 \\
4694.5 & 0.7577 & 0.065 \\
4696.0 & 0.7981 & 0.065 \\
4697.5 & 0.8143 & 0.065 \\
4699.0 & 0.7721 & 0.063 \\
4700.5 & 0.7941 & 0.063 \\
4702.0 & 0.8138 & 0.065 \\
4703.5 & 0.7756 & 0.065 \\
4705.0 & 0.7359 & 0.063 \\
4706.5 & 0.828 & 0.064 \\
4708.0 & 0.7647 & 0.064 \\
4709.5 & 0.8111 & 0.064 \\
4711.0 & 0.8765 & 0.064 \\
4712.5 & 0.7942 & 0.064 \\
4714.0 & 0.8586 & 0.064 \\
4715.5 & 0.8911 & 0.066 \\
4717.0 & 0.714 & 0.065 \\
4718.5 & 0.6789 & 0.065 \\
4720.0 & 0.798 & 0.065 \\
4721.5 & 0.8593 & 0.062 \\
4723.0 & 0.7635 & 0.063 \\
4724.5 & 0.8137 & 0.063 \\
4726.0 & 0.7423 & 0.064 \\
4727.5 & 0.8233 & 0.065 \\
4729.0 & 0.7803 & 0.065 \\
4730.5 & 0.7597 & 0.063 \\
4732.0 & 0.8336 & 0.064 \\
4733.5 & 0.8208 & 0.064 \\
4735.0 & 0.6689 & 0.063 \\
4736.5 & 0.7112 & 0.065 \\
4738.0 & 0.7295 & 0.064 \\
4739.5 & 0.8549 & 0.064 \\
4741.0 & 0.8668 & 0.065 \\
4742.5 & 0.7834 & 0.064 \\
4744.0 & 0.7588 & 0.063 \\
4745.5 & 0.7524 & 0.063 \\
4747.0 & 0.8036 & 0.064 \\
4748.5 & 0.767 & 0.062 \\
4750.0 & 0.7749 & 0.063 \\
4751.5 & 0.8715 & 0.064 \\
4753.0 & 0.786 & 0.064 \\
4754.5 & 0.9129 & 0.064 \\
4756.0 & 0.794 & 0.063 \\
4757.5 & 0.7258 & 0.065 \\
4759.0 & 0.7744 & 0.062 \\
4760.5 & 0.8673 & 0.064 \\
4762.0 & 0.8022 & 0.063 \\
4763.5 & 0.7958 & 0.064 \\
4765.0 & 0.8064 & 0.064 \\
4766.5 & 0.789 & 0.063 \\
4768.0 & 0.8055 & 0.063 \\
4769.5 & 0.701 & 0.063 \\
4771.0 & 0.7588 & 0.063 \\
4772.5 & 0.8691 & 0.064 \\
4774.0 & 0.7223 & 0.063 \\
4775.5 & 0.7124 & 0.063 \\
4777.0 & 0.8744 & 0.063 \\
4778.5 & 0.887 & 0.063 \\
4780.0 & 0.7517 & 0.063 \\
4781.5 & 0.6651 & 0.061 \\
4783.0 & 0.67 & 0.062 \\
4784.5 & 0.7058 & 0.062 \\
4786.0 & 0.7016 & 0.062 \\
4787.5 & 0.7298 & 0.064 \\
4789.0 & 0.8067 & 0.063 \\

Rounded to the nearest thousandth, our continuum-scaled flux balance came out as 0.079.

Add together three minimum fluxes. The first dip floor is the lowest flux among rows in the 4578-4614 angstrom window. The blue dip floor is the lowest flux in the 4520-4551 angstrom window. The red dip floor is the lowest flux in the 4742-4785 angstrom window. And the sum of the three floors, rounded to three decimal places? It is 2.151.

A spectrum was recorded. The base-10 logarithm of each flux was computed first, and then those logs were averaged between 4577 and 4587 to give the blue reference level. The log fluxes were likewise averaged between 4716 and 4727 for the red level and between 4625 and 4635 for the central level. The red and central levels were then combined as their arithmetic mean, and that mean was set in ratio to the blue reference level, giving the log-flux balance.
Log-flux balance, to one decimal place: 1.1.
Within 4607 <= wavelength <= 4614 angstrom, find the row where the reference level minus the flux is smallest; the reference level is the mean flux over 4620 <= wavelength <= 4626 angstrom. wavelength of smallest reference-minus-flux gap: 4607.5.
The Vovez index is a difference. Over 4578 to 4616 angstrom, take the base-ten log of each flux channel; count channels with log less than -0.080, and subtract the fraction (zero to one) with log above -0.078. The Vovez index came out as 16.7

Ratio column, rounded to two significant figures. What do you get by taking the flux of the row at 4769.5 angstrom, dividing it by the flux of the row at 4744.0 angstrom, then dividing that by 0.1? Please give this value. 9.2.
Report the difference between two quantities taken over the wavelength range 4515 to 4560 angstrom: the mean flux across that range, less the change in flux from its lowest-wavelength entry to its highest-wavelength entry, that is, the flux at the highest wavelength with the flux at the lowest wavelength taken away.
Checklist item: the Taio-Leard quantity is 0.78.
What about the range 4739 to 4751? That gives 0.88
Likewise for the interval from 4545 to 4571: 0.77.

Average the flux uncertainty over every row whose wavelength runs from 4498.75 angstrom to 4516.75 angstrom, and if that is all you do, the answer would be 0.071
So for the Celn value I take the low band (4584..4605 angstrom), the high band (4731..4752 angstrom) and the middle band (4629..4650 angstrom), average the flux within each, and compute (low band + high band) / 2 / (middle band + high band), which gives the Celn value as 0.495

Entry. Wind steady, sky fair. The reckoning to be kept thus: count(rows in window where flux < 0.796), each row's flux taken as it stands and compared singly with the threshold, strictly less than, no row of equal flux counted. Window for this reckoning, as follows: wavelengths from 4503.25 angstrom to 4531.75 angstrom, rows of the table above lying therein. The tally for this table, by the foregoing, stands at 2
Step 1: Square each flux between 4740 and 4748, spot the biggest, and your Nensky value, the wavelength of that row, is 4741.0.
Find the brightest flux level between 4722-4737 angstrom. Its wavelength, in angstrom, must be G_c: 4732.0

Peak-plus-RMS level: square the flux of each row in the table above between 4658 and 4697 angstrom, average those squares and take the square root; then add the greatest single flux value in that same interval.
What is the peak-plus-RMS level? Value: 1.72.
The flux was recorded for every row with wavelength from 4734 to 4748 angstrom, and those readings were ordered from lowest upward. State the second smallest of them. 0.7112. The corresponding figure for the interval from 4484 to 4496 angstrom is 0.8238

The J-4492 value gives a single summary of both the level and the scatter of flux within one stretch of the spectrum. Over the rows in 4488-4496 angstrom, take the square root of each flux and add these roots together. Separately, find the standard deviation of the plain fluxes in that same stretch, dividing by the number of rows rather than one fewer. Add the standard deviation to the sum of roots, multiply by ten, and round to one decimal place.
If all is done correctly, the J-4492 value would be 46.4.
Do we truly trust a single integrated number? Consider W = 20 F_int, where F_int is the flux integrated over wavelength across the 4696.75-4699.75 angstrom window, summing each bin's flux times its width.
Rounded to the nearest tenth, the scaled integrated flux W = 47.6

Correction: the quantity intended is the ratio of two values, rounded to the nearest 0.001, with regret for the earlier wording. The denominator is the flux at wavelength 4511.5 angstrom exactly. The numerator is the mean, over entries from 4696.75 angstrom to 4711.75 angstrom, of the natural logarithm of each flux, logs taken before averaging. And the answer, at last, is -0.242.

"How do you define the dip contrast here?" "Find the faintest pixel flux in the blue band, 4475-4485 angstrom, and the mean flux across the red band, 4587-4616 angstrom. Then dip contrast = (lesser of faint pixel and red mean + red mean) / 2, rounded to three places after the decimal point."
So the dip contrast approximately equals 0.802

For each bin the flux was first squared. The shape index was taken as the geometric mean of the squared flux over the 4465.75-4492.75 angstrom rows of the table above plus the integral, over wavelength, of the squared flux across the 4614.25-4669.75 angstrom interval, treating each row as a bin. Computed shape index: 39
